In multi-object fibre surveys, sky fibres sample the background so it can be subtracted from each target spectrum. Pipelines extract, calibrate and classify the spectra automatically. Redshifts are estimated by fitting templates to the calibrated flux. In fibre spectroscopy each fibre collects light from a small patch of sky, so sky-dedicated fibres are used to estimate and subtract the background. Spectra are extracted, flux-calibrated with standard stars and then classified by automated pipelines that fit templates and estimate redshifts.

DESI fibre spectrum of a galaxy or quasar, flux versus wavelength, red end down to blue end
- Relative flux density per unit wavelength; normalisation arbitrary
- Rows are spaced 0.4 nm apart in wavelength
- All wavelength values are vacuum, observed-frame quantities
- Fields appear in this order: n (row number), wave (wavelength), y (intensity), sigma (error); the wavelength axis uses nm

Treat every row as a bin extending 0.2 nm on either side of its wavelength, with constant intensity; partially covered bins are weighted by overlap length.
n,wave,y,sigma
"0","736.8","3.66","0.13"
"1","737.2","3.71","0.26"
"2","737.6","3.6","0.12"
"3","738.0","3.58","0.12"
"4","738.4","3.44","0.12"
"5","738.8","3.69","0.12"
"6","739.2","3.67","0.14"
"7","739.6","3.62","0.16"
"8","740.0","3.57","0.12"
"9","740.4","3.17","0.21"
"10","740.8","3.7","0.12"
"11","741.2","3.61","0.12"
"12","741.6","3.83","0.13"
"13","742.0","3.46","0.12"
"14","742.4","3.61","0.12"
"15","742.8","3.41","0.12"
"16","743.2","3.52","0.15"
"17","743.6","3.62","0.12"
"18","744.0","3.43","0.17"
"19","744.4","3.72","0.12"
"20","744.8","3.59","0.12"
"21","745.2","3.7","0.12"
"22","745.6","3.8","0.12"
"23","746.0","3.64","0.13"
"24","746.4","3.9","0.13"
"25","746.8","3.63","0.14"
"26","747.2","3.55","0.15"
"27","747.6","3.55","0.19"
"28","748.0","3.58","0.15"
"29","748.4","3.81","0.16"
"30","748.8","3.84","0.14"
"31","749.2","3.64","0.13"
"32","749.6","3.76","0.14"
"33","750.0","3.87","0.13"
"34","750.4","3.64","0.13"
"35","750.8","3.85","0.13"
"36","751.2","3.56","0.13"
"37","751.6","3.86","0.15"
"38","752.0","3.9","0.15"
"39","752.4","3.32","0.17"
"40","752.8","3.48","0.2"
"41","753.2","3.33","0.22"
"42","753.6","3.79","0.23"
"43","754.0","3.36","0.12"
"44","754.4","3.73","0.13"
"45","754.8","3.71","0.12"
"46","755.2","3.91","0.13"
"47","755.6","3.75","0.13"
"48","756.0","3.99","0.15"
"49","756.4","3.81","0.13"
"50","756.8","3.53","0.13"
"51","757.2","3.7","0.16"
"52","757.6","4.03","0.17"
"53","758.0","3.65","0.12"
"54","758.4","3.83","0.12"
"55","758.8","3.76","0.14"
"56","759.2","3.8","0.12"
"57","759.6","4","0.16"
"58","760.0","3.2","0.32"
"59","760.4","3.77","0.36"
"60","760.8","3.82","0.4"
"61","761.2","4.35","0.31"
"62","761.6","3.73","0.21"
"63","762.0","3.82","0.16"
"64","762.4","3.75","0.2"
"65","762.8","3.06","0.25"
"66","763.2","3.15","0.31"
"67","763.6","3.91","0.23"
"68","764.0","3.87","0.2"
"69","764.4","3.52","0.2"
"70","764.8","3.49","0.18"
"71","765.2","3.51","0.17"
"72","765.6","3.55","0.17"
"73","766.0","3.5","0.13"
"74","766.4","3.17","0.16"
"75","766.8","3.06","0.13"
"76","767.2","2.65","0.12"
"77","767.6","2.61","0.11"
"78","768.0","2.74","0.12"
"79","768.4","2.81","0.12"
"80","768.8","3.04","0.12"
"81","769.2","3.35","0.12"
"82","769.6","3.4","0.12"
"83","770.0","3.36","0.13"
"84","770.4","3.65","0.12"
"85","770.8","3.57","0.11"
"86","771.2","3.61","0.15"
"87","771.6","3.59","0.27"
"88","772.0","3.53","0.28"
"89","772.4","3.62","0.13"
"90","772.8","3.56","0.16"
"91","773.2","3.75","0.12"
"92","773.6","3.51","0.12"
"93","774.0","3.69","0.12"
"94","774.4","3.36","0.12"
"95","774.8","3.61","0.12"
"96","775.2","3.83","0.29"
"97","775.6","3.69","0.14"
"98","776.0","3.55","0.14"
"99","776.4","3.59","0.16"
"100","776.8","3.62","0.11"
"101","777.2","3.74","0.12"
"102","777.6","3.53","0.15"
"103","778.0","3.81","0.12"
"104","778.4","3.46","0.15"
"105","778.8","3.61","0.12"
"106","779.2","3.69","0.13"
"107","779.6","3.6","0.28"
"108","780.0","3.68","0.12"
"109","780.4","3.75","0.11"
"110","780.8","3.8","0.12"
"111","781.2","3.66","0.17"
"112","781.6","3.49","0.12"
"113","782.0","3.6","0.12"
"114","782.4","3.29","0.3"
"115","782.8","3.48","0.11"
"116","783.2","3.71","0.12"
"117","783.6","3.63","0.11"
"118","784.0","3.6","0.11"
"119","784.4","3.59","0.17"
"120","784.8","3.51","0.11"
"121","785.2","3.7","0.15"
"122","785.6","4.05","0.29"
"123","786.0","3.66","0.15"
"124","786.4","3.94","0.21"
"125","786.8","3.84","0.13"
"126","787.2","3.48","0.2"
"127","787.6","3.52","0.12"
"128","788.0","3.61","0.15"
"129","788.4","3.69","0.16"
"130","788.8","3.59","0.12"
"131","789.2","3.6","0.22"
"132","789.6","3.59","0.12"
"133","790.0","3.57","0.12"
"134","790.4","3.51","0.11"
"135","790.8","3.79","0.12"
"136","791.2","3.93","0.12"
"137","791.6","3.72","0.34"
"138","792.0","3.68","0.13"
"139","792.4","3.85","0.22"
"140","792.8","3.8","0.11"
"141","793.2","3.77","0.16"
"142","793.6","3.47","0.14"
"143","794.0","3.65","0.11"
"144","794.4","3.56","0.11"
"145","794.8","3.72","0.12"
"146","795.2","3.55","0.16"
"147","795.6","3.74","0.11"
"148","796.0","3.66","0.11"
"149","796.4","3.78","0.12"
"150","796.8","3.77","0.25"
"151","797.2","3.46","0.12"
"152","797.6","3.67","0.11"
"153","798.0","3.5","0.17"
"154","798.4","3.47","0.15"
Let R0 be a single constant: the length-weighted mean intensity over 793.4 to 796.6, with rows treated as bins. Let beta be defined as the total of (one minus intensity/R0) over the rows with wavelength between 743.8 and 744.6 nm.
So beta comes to 0.04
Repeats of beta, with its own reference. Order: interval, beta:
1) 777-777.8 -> 0.00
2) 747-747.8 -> 0.05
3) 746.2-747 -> -0.07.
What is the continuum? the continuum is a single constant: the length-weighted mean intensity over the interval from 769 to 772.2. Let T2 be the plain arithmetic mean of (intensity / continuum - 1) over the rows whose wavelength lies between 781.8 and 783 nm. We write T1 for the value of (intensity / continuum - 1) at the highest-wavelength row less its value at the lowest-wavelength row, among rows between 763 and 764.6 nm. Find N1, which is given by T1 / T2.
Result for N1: -7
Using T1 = 0.11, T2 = -0.014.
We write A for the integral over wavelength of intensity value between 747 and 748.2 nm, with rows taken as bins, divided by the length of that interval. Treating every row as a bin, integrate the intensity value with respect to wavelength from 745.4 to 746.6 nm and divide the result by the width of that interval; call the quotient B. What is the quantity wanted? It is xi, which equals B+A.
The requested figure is 7.34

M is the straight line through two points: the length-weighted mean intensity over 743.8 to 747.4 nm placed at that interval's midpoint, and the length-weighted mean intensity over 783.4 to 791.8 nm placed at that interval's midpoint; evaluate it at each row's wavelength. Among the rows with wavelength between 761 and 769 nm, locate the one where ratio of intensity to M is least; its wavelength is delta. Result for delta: 767.6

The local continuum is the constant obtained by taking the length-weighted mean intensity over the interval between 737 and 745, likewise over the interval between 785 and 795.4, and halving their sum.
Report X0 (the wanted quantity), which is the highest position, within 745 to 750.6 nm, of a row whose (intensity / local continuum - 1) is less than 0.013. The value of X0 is 750.4 nm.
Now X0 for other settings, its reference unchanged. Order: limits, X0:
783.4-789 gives 788.8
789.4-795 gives 794.4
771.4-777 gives 776.8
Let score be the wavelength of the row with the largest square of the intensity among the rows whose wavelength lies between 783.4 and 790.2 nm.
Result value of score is 785.6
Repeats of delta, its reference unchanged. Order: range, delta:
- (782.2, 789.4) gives 782.4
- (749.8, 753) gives 752.4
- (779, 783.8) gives 782.4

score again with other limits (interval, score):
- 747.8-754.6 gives 752.0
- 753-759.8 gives 757.6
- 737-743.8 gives 741.6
